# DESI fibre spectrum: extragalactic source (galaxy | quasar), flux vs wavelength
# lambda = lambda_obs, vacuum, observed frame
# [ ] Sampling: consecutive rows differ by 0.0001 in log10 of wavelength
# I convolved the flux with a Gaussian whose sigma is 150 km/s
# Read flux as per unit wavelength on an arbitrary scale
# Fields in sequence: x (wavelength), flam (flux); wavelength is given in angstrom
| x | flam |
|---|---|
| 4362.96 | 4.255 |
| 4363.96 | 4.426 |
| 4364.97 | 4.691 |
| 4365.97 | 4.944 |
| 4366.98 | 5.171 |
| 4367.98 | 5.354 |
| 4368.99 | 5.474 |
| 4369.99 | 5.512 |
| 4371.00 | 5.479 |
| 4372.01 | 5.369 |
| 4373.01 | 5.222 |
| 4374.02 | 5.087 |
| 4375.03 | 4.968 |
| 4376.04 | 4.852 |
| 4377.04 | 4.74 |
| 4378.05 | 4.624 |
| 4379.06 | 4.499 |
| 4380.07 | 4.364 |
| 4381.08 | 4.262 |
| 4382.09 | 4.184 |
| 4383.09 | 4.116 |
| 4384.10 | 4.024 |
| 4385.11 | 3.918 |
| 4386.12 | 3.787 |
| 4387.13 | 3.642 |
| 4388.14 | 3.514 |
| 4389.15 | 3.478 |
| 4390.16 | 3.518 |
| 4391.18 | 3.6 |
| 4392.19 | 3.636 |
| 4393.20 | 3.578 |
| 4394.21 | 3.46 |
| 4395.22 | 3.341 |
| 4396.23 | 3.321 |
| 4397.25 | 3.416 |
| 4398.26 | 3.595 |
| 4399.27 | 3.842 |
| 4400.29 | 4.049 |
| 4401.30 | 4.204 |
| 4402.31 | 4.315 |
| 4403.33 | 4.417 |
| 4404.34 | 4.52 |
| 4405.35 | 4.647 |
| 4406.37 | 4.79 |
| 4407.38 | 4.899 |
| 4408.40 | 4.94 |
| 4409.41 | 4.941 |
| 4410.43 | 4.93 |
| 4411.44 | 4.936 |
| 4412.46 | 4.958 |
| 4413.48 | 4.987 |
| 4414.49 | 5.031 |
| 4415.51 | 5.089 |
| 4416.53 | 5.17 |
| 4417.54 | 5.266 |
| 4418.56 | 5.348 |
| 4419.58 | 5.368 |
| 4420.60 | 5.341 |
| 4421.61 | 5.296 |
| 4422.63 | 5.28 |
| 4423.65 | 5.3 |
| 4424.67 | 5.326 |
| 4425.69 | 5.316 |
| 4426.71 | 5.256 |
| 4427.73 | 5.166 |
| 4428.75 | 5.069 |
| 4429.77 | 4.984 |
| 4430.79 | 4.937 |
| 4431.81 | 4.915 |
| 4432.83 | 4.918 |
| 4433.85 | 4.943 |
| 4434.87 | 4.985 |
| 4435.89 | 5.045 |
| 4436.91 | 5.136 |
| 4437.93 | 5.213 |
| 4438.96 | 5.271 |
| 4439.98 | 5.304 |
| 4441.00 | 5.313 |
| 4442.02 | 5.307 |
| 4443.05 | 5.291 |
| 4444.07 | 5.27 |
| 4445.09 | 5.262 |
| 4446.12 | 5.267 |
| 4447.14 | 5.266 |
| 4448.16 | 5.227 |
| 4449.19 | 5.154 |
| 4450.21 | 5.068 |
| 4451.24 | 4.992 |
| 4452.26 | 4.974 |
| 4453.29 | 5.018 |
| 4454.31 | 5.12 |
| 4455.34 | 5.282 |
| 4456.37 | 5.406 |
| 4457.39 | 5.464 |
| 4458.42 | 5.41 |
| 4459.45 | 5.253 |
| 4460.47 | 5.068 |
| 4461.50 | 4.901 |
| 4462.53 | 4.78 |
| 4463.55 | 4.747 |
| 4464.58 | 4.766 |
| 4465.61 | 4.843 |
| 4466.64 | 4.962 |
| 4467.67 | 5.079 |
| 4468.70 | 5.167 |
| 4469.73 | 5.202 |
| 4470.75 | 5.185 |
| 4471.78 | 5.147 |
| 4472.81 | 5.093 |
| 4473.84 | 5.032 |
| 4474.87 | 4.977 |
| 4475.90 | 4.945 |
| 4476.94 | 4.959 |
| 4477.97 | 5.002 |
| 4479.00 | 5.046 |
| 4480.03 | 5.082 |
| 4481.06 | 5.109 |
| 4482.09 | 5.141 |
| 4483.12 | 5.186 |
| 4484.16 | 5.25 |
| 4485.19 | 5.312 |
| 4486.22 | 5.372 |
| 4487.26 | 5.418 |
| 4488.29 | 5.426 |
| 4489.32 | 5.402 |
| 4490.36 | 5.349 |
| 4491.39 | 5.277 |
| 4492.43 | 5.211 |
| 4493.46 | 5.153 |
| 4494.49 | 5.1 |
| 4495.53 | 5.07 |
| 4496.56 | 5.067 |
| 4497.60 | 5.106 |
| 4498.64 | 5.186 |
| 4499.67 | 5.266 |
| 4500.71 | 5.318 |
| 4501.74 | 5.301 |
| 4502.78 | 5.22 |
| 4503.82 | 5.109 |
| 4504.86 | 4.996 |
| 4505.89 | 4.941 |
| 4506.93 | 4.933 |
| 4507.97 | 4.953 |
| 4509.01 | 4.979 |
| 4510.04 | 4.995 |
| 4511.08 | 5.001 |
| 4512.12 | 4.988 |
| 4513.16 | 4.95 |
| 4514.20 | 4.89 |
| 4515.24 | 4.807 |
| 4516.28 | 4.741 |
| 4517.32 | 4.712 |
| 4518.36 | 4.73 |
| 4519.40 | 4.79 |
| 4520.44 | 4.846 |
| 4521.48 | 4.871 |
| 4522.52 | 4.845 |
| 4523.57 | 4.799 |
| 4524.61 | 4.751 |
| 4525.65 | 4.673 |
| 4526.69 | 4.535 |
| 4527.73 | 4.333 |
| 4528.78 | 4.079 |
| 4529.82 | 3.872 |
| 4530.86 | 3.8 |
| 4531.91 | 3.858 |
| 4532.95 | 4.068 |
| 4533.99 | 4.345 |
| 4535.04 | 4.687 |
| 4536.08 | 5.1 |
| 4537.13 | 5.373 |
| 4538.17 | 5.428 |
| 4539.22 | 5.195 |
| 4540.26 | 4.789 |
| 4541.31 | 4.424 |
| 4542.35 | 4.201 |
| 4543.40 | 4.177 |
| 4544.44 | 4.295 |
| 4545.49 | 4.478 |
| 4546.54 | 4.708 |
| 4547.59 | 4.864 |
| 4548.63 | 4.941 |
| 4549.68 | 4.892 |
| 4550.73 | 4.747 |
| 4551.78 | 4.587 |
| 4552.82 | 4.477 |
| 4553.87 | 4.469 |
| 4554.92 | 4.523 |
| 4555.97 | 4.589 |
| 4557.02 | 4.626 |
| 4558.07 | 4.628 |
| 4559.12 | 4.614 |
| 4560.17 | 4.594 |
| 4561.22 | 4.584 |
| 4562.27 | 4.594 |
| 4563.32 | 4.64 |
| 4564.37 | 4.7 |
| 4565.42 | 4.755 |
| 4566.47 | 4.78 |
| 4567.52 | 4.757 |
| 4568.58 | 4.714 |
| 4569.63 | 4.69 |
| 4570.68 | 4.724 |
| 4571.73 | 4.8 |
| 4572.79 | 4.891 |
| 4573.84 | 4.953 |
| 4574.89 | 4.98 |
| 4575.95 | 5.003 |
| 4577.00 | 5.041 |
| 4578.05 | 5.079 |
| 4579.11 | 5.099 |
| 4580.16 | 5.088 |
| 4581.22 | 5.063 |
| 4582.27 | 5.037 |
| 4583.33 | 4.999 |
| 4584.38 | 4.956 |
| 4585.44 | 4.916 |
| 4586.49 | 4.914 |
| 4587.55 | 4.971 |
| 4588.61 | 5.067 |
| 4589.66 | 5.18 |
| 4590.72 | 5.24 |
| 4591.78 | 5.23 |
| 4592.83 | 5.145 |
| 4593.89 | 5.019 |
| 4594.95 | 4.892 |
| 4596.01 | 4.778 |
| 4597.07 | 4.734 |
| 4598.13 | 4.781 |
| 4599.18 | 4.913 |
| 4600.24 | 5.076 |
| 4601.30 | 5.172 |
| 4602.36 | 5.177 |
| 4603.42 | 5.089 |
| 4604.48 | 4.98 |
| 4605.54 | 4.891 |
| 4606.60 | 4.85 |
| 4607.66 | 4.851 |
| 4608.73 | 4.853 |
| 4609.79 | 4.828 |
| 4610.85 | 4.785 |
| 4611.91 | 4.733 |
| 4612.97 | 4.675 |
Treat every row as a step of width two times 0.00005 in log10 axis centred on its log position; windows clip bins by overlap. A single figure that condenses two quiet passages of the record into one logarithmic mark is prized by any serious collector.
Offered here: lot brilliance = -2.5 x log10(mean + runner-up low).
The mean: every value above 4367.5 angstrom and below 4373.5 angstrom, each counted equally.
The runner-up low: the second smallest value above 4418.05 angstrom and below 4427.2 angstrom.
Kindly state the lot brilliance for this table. -2.57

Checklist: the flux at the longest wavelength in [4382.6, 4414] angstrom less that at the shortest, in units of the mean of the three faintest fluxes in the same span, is 0.26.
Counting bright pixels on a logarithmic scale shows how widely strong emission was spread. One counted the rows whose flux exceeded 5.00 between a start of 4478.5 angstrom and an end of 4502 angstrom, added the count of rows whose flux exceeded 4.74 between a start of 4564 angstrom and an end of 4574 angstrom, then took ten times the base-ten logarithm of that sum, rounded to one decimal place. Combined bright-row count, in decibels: 14.6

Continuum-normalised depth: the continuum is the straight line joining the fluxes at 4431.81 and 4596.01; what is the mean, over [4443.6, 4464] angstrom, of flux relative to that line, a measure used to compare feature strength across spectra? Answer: 1.05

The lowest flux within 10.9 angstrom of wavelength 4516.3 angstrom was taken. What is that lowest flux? 4.535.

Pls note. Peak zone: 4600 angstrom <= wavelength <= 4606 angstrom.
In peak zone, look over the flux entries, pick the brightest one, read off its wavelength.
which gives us 4602.36 angstrom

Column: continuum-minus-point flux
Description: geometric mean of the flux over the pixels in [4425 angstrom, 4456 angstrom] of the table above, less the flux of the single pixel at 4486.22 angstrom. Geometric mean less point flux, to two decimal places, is -0.23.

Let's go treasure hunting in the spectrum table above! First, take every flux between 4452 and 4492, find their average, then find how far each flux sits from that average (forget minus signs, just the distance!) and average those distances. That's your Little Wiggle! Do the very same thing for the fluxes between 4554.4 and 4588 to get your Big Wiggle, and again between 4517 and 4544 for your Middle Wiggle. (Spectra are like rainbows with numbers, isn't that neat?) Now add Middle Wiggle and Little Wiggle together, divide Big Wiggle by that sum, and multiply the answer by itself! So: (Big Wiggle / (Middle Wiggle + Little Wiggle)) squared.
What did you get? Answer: 0.10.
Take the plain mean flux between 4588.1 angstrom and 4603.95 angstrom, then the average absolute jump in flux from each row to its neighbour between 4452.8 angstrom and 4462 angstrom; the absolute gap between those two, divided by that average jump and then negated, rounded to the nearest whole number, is -39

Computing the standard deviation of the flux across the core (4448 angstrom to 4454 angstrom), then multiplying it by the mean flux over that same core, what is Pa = 0.5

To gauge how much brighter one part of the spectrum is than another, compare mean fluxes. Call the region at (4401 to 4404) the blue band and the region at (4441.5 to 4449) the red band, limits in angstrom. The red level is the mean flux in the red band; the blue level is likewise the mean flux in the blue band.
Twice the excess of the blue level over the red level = -1.9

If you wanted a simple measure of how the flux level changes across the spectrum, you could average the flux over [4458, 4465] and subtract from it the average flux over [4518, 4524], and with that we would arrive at 0.18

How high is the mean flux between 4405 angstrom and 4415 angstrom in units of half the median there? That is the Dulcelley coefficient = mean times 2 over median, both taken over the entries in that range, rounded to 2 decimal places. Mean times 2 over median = 1.99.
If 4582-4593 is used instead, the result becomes 2.01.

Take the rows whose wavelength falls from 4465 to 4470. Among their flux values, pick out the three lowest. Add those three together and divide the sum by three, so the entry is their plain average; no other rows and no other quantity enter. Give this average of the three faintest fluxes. 4.96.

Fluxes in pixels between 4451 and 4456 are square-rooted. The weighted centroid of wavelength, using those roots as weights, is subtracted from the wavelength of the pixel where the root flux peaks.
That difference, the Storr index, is 2.0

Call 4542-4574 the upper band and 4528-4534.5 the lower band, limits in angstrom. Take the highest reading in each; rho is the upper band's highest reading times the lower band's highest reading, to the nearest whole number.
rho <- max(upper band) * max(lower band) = 22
